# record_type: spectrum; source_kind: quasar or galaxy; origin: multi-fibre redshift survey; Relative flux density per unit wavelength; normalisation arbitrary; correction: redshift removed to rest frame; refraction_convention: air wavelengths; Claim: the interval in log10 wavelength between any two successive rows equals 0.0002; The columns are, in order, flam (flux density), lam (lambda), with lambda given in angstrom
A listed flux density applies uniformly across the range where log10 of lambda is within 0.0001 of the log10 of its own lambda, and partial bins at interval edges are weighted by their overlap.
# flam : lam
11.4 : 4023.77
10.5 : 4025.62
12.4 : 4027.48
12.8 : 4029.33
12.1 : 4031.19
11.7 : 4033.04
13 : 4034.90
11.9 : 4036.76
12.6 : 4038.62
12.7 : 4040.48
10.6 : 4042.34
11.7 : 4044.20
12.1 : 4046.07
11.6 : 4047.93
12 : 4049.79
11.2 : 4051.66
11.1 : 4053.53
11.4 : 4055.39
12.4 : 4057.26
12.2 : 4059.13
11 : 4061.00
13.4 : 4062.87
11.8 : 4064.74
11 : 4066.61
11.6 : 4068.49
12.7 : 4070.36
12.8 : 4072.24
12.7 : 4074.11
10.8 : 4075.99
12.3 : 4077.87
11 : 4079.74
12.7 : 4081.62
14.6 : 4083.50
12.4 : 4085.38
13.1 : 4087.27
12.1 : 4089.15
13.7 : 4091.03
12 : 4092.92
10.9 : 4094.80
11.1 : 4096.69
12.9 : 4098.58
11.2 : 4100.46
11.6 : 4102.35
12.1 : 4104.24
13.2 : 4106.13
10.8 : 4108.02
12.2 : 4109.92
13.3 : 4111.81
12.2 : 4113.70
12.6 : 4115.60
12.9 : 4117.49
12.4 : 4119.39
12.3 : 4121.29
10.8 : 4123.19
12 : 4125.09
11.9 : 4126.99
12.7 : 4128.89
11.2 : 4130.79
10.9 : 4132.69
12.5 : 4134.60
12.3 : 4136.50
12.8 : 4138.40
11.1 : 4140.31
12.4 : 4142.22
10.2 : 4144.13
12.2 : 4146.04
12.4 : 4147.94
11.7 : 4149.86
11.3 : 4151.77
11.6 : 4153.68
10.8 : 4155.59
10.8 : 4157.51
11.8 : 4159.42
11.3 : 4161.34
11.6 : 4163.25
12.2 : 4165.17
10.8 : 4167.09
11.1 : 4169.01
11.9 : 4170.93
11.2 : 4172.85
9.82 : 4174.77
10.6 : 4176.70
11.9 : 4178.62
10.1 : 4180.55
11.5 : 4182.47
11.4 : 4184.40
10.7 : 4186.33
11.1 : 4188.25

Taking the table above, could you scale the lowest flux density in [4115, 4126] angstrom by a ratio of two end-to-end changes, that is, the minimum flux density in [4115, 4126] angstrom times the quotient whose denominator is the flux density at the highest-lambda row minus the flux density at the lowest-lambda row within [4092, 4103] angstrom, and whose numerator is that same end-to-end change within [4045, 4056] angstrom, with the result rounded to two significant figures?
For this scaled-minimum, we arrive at 19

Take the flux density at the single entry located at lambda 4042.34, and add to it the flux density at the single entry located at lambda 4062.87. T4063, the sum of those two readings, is 24.0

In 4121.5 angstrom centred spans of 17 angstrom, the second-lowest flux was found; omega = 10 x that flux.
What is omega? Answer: 119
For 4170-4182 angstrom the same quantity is 101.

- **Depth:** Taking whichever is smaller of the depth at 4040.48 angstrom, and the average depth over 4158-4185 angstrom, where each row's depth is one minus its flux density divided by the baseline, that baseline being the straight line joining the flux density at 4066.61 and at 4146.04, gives -0.20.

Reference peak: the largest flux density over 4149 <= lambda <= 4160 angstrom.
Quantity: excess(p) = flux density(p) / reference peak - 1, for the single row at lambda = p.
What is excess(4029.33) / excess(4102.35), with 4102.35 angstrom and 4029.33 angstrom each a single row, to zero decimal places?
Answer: -5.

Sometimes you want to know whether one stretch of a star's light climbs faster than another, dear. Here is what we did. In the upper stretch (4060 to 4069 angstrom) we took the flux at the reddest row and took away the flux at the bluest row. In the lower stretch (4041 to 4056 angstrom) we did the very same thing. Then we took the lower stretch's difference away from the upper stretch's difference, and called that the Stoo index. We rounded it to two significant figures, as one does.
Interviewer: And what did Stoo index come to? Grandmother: -0.20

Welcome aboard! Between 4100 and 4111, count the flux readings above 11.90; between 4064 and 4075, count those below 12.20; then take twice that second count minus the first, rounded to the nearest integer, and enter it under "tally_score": 3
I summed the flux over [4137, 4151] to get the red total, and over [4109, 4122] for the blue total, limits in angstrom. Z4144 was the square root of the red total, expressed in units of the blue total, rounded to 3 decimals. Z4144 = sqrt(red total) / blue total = 0.104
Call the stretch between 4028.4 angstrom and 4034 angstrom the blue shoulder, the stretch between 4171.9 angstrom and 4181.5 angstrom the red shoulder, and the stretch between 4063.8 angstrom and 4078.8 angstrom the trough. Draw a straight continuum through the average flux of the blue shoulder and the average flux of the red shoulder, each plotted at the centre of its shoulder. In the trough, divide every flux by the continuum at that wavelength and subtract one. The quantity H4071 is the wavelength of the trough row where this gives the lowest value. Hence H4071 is 4075.99 angstrom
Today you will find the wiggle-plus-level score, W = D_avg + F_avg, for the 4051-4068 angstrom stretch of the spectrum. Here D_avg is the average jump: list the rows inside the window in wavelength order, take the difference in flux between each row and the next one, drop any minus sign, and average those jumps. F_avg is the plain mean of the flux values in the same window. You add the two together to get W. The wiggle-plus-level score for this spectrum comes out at 12.7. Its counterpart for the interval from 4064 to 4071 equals 12.6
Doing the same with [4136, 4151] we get 13.1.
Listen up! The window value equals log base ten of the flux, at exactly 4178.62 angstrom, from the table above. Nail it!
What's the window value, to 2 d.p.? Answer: 1.08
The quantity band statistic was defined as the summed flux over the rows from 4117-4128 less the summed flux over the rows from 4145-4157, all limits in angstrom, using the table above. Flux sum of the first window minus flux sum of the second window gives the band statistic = 2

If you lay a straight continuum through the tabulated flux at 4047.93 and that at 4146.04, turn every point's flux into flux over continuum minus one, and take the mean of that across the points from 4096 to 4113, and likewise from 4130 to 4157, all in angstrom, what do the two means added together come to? -0.03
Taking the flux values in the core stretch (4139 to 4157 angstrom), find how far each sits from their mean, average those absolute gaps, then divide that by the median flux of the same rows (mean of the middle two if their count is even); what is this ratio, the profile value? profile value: 0.052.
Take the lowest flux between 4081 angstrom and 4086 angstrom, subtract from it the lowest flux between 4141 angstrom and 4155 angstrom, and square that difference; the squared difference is 4.8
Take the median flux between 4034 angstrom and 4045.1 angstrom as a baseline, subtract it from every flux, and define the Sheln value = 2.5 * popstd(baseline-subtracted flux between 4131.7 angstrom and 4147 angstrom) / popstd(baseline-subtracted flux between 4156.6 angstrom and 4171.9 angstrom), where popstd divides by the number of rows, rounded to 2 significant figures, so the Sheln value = 4.5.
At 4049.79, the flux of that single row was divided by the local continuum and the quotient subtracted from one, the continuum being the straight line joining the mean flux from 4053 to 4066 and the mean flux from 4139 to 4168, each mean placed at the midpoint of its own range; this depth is 0.00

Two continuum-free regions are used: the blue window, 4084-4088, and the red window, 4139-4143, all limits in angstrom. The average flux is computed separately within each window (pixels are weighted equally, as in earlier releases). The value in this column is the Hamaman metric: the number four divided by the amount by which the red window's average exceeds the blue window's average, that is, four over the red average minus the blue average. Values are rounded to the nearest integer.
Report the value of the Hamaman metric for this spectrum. -4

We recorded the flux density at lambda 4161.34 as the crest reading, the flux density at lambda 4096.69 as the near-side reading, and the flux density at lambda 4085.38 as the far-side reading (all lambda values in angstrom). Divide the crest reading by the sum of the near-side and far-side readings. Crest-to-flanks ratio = 0.48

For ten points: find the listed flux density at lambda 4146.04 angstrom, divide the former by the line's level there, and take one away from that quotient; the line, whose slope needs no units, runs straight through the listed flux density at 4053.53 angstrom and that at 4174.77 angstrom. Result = 0.21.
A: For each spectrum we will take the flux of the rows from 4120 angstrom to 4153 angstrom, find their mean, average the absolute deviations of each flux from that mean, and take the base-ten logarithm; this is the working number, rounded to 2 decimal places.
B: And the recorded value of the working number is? -0.19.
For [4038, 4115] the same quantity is -0.14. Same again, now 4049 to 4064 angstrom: -0.18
